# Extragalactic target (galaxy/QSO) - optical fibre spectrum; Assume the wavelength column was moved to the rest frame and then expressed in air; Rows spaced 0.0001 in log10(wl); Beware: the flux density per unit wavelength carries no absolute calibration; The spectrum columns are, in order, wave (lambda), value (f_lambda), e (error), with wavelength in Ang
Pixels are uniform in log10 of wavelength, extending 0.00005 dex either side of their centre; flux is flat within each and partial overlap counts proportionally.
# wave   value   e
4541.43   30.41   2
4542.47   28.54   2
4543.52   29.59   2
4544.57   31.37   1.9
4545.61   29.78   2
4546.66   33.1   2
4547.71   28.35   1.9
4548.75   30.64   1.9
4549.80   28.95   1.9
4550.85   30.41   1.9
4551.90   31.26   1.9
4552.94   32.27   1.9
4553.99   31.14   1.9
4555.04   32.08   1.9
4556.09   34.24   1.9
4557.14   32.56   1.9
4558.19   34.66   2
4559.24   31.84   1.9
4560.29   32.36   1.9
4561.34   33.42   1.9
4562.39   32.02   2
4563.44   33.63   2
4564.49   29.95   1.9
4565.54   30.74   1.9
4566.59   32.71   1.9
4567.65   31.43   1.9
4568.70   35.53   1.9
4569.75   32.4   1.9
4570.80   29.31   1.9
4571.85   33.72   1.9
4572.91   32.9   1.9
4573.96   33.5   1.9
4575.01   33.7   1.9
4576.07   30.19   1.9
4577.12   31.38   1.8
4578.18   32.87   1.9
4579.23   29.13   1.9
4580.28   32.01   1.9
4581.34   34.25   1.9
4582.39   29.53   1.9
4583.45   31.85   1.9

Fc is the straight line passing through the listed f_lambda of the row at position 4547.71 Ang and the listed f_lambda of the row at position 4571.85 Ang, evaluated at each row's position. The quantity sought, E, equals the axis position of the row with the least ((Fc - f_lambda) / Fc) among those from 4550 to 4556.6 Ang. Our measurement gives 4556.09 Ang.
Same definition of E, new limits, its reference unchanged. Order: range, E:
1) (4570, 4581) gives 4571.85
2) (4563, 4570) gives 4568.70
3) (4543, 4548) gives 4546.66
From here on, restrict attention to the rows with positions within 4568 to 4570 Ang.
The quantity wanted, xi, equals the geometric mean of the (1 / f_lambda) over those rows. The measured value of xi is 0.0295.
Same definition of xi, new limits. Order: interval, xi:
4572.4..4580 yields 0.0313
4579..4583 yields 0.0321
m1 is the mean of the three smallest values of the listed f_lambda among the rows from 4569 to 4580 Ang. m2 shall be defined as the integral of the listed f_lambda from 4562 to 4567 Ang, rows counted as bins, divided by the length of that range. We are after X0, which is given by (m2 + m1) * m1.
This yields 1813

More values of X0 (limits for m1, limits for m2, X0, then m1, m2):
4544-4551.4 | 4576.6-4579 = 1764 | 29.0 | 31.7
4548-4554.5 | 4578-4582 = 1859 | 30.0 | 32.0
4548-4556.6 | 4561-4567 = 1861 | 30.0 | 32.0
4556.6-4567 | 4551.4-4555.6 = 1930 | 30.8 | 31.7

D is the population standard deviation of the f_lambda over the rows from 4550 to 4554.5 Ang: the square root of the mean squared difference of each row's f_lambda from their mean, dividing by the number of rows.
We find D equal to 0.7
